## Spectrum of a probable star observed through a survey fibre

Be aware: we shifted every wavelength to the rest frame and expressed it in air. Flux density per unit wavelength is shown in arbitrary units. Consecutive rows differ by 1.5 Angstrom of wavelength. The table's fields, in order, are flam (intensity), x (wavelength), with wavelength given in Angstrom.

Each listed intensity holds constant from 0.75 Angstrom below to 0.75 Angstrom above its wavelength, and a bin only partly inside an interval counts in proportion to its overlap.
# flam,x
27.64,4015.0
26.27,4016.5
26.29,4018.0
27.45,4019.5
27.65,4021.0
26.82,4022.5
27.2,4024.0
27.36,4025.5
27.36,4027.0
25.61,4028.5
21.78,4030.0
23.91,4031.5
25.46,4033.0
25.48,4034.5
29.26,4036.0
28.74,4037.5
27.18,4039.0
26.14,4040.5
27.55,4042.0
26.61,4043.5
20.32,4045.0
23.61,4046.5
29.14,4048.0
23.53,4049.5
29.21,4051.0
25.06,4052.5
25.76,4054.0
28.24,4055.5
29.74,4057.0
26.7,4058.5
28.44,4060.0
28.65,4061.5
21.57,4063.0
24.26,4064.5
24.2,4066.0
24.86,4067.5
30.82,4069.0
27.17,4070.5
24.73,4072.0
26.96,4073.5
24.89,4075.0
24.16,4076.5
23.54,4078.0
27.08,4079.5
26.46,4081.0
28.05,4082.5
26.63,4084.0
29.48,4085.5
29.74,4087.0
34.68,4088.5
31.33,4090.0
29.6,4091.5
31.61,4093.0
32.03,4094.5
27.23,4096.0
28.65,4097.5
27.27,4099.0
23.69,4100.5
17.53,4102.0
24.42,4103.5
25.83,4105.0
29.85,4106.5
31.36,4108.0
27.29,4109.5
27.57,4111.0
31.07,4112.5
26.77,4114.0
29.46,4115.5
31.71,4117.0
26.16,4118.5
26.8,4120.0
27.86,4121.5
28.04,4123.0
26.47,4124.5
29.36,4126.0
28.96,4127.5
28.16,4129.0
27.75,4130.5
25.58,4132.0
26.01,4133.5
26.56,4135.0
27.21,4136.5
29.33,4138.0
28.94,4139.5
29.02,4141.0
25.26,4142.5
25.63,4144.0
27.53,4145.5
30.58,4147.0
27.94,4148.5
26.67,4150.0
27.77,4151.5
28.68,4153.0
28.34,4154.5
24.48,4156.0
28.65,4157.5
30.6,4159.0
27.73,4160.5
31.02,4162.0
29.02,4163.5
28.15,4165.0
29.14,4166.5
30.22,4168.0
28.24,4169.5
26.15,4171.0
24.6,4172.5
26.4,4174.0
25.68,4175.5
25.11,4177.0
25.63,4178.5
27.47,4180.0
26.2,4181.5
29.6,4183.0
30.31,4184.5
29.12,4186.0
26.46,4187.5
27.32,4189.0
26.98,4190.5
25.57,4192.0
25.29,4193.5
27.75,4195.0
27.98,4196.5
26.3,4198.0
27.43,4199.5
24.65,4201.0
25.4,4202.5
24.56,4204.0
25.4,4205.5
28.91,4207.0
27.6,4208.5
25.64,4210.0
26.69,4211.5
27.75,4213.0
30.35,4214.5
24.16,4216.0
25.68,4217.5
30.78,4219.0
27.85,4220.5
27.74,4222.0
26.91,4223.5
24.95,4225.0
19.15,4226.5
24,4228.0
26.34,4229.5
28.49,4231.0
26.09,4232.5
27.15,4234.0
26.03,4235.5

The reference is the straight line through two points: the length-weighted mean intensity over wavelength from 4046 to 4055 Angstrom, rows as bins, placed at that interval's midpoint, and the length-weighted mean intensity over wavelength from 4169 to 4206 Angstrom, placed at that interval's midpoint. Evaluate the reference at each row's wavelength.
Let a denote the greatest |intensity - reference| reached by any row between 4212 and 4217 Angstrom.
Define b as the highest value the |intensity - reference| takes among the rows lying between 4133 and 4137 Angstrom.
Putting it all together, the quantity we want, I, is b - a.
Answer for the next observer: -2.9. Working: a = 3.6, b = 0.8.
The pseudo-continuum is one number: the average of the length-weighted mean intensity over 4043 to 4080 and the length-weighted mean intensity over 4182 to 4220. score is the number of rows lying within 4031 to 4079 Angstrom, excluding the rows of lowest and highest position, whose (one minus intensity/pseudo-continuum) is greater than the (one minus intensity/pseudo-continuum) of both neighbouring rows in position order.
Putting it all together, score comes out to 8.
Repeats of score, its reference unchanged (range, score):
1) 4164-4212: 9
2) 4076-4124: 9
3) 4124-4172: 7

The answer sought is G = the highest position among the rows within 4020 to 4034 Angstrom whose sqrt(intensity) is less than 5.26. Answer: 4033.0 Angstrom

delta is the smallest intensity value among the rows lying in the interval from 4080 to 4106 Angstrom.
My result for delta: 17.53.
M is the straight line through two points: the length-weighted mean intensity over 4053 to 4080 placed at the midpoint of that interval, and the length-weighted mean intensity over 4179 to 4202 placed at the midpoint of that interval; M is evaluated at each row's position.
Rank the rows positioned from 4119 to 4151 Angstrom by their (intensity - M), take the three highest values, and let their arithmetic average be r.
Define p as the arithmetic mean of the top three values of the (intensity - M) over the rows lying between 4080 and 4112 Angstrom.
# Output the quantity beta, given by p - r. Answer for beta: 3.4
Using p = 6.4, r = 3.0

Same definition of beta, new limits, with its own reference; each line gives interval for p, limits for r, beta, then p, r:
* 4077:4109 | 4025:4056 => 3.2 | 6.4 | 3.2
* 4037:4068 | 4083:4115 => -3.1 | 3.3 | 6.4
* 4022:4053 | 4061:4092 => -2.8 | 3.2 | 6.0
